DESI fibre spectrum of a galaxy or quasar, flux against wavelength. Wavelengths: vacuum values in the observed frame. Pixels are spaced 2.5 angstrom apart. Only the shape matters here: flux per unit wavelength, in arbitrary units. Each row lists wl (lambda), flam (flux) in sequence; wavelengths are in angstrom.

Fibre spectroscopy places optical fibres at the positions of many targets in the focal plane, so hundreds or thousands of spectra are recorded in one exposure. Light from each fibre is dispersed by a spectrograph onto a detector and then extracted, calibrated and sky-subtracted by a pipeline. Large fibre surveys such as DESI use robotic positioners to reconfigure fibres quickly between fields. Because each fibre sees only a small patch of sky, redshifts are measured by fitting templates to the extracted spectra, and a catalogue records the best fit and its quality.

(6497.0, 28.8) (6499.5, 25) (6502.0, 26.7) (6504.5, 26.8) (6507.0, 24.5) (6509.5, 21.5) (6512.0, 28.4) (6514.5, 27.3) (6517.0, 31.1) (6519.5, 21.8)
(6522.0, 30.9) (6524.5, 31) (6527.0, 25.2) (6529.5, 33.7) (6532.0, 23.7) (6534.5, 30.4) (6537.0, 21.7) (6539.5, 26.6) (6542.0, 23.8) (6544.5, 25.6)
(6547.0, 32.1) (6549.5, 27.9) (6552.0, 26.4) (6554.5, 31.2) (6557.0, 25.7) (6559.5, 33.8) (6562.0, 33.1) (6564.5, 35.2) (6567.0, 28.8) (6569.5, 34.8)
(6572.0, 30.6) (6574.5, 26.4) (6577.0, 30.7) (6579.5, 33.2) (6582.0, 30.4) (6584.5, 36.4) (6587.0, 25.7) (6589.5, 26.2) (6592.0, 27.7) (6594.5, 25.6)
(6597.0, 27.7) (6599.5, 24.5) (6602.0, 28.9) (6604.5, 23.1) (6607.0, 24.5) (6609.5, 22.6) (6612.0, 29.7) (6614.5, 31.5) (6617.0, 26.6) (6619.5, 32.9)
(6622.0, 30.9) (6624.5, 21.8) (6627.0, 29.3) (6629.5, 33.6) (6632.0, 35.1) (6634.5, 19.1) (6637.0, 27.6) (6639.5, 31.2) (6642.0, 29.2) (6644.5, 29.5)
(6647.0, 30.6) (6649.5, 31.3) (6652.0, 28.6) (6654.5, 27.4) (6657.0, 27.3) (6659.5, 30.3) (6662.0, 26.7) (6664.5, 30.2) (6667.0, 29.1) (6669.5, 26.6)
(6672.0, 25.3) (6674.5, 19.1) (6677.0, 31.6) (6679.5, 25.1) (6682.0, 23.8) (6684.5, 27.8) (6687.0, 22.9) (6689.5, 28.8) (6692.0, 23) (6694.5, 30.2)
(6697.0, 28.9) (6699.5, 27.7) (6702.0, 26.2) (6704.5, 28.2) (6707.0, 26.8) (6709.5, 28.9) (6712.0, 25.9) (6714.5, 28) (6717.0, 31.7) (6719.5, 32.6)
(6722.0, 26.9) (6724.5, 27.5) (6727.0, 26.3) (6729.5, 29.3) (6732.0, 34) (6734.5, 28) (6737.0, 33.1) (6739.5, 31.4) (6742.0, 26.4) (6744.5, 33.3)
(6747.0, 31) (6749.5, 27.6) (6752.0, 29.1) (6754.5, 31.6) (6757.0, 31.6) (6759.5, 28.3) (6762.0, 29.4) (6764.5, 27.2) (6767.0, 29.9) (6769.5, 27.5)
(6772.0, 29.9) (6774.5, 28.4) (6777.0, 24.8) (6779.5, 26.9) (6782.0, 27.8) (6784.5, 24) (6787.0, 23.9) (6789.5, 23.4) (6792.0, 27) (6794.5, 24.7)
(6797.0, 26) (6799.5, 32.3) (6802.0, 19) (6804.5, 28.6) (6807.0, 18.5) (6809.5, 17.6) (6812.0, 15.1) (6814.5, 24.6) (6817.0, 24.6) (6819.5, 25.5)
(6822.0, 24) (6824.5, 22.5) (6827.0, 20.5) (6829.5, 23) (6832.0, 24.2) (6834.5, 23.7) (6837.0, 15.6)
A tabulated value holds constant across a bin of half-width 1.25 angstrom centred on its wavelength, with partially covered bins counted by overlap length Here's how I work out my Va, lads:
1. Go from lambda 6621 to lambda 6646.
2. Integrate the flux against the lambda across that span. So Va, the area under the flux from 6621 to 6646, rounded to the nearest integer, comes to 718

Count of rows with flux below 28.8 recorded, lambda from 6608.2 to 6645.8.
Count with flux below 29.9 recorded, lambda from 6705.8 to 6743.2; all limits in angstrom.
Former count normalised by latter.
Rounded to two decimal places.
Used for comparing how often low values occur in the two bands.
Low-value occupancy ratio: 0.50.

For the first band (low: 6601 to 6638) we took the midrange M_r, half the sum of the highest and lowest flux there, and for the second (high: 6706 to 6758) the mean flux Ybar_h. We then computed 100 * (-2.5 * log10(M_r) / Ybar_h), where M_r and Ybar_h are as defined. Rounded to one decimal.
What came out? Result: -12.1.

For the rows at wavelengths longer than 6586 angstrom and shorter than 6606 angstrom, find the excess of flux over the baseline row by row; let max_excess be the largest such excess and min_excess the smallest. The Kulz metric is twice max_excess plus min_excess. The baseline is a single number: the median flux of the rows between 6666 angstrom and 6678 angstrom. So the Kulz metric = 1.1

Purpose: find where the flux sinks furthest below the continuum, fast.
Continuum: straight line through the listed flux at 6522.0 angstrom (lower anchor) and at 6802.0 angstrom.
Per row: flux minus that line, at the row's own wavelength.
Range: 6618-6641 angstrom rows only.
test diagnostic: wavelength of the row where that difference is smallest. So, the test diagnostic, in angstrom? 6634.5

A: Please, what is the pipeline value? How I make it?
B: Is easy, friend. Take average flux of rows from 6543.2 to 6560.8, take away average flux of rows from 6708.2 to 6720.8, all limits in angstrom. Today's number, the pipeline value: 0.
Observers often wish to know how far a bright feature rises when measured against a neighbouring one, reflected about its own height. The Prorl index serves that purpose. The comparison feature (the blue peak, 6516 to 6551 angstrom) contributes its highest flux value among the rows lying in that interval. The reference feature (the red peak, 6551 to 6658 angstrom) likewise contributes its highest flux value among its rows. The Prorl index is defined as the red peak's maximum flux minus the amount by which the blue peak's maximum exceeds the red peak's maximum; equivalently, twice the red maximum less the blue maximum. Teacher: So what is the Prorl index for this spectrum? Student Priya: 39.1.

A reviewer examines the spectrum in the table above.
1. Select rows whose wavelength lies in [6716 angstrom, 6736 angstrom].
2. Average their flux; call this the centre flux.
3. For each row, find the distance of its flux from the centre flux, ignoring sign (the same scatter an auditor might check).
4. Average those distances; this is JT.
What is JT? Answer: 2.4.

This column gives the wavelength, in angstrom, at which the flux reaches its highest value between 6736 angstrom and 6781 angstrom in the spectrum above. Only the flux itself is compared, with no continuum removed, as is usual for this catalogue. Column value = 6744.5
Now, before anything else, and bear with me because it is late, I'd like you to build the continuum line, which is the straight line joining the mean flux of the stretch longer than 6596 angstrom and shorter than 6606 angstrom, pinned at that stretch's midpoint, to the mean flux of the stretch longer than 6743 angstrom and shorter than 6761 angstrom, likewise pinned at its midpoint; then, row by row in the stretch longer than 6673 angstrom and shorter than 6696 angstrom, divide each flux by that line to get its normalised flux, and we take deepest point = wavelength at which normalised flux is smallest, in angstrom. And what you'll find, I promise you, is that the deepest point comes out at 6674.5 angstrom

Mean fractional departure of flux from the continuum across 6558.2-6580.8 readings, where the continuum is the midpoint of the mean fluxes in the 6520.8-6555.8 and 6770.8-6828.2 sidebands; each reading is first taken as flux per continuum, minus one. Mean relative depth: 0.22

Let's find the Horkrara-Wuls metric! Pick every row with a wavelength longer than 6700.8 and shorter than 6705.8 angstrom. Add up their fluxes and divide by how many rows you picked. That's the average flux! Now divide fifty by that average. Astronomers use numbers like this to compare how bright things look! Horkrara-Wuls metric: 1.84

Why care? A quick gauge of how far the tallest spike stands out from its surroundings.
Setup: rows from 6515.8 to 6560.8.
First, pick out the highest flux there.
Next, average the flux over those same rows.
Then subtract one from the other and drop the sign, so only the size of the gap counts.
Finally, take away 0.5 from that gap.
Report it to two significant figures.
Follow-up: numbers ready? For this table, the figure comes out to 5.4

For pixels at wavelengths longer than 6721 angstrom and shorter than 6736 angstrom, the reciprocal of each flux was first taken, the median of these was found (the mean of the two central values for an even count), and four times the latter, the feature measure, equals 0.144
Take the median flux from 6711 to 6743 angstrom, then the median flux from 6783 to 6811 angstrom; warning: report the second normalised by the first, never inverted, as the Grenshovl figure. 0.857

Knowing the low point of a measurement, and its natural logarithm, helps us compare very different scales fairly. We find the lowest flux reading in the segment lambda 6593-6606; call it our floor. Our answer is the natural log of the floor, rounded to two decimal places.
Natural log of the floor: 3.14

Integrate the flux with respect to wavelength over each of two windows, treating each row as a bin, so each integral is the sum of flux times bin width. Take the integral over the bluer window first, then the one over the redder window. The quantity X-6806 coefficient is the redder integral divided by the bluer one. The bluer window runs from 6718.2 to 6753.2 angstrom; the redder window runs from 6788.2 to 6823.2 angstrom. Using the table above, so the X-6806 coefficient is 0.79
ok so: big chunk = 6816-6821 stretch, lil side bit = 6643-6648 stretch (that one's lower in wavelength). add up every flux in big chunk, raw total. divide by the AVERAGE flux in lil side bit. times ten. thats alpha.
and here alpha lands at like 16.7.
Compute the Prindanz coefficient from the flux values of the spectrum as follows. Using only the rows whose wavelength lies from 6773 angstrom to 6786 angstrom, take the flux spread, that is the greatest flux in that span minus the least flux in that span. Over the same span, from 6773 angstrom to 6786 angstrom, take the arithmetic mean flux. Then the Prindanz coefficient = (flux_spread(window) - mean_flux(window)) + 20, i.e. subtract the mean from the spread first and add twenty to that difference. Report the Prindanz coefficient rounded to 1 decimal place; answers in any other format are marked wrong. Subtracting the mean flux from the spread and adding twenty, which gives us -2.0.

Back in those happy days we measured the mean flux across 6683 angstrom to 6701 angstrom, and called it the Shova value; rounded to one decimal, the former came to 27.0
